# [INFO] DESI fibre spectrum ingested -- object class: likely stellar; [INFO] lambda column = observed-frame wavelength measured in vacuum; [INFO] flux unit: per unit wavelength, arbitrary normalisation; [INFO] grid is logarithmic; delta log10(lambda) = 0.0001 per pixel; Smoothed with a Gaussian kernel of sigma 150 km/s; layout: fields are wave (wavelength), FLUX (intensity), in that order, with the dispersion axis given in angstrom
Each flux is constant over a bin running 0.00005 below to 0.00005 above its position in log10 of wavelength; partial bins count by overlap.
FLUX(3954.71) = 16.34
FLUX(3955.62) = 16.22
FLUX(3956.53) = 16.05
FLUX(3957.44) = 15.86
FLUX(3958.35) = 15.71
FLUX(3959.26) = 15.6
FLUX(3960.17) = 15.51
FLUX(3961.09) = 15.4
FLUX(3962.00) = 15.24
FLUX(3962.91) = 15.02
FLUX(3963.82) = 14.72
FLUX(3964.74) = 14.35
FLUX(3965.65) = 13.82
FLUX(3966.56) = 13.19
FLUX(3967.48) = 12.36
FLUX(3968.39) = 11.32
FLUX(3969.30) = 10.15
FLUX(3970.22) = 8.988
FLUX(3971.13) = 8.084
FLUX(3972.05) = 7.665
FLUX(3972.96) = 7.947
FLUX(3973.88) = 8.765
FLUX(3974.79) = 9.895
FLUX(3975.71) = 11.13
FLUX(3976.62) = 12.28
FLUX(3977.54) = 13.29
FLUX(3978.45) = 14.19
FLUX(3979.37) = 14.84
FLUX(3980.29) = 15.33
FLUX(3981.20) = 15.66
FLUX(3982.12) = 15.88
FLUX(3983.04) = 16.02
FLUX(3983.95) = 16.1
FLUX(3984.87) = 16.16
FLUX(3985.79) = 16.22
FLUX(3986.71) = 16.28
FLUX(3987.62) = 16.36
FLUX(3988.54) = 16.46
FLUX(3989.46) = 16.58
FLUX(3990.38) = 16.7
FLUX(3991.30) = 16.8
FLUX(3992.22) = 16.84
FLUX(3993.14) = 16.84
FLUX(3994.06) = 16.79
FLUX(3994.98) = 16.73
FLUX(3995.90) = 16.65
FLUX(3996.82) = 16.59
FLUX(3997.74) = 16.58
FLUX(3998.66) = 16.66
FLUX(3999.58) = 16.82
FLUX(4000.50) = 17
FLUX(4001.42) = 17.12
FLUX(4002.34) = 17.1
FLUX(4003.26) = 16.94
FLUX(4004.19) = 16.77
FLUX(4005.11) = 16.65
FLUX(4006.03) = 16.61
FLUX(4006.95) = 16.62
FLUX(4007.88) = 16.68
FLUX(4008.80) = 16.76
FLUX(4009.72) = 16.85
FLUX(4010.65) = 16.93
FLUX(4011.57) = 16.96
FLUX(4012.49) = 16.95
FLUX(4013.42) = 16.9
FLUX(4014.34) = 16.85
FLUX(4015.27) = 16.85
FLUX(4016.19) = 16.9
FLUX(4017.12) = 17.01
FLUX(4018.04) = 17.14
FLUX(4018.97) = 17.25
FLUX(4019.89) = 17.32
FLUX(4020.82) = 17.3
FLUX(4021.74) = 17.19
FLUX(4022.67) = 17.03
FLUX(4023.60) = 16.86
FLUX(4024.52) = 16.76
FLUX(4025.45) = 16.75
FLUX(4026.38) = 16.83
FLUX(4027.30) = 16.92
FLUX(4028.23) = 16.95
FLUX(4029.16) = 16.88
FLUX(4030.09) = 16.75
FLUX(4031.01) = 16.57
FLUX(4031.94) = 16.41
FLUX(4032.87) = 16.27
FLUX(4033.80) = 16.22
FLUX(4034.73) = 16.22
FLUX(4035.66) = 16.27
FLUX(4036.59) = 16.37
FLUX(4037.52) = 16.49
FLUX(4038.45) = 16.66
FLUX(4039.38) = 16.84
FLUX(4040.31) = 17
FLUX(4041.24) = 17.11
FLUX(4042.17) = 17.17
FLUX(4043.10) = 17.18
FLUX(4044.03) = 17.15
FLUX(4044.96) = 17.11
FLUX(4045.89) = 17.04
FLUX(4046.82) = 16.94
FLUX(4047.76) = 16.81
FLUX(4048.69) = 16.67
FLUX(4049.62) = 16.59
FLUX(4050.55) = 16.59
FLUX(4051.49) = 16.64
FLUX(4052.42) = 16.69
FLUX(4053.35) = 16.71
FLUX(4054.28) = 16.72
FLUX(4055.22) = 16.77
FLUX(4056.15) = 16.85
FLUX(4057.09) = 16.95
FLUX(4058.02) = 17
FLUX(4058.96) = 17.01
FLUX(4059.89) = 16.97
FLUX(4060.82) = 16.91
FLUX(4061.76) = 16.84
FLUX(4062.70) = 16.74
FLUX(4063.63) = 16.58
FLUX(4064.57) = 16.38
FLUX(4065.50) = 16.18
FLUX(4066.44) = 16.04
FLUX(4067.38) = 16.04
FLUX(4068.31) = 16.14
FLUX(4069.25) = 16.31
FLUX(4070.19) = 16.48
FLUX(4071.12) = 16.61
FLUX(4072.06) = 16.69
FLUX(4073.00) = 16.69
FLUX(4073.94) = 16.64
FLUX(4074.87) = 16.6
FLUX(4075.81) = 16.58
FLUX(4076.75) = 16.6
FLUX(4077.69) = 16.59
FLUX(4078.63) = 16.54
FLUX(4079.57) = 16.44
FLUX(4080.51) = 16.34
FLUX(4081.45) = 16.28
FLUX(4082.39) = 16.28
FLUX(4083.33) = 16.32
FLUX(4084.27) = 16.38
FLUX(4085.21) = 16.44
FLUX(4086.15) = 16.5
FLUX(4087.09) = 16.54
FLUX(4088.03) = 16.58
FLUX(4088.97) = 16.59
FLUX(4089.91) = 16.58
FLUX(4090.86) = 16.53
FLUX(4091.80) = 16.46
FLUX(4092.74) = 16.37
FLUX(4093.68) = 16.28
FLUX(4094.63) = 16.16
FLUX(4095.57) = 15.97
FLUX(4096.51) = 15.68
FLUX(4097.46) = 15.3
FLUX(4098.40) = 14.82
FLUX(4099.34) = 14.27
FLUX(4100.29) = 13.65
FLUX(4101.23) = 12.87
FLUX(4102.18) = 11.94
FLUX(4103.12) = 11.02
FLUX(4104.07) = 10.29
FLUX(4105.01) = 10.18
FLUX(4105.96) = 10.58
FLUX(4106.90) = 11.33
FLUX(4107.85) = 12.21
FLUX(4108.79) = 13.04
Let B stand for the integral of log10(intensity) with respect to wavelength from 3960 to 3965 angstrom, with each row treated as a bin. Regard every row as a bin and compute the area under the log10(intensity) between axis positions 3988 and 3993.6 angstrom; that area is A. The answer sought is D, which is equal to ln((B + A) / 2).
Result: 1.85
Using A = 6.84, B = 5.9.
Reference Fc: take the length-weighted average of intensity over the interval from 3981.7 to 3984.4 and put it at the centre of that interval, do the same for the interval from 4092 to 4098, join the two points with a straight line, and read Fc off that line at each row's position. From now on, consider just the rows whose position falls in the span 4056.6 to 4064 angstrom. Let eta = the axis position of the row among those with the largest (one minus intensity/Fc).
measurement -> 4063.63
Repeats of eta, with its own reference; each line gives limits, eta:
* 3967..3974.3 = 3972.05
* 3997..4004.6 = 3997.74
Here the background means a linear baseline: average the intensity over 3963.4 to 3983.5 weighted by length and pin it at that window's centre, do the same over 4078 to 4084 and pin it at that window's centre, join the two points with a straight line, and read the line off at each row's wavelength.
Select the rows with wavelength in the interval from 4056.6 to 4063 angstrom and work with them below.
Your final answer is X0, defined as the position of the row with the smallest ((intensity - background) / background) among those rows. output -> 4062.70 angstrom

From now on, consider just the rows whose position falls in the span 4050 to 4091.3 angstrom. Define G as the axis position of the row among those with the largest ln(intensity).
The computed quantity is 4058.96 angstrom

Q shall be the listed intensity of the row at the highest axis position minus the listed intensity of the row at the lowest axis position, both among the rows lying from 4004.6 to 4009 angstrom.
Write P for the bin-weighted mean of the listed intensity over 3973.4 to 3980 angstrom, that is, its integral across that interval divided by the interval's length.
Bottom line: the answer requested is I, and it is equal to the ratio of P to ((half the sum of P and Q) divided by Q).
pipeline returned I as 0.2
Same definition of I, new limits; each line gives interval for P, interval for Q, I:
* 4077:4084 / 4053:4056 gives 0.1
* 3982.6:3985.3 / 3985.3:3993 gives 1.2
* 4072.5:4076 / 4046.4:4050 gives -0.7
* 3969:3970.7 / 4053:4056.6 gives 0.3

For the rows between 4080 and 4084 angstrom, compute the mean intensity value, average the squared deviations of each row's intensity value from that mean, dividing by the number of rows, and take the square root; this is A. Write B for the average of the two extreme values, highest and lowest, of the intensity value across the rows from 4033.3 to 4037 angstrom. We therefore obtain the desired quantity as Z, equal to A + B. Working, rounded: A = 0.03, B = 16.3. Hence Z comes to 16.3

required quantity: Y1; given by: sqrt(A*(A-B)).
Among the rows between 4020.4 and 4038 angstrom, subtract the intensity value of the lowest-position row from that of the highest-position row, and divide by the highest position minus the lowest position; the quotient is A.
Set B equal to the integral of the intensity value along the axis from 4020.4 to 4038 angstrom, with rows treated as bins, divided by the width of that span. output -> 0.90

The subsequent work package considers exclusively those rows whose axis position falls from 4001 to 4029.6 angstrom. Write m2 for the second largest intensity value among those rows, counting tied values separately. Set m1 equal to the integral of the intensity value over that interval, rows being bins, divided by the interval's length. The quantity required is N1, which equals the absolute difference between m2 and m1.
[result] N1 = 0.38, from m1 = 16.9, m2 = 17.3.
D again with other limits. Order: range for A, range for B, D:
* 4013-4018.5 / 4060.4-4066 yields 1.92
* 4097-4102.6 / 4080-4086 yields 1.92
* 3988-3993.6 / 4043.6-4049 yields 1.91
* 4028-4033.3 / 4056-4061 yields 1.84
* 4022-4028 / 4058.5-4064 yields 1.95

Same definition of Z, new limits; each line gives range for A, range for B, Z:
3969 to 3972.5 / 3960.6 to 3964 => 16.0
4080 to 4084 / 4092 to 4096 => 16.2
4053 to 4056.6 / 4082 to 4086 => 16.4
